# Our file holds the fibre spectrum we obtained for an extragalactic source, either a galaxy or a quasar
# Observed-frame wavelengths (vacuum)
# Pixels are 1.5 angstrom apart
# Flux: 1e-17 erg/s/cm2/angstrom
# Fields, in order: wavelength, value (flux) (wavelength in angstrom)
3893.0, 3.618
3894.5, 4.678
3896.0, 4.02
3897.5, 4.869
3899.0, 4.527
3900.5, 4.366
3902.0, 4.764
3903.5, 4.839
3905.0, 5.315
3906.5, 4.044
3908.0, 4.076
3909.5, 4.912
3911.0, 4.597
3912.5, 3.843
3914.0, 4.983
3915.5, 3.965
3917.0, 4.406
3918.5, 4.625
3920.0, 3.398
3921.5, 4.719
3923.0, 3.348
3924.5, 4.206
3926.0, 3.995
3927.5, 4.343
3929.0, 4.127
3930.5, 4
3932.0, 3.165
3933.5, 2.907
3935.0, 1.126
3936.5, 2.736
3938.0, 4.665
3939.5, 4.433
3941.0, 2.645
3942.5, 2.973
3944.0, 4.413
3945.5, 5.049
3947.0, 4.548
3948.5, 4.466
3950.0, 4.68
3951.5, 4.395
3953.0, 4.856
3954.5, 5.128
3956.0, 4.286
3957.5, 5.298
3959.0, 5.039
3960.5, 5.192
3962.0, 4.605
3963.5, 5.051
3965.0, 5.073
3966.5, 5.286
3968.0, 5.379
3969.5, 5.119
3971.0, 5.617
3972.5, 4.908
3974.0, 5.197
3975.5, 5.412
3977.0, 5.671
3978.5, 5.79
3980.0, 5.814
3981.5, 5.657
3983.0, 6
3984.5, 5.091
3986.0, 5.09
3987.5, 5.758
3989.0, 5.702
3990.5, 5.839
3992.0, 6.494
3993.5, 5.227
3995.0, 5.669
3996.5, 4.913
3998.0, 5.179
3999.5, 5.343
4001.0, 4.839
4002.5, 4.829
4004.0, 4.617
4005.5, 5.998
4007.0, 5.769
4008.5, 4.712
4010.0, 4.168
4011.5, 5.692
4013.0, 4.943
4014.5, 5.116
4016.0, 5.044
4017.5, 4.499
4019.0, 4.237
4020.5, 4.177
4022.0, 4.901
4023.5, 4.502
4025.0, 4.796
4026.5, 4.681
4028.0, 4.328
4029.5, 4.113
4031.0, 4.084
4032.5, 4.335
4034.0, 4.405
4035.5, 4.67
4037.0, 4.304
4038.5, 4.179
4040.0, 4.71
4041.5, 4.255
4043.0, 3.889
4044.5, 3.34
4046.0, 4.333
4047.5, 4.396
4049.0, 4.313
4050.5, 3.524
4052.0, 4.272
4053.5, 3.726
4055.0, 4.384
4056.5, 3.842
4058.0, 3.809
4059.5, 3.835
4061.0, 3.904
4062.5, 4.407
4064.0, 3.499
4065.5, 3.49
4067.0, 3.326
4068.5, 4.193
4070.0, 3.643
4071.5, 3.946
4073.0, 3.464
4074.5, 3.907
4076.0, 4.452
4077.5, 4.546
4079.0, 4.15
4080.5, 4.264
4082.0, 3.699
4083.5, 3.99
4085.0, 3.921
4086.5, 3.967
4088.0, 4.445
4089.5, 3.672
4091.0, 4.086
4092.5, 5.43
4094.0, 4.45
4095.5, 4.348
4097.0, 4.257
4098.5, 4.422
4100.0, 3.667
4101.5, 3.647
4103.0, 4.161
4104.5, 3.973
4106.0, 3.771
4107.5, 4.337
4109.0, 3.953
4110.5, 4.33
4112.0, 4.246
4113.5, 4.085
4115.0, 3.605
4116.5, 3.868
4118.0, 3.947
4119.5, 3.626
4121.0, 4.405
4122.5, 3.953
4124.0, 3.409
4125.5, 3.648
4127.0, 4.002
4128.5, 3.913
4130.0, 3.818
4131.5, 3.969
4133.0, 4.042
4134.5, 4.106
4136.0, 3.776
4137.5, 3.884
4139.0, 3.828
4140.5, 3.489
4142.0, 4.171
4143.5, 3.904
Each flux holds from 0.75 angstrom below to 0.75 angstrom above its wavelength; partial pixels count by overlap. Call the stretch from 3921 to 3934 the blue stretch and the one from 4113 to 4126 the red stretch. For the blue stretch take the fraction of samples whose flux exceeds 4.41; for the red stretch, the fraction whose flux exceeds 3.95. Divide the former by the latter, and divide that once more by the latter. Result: 1.0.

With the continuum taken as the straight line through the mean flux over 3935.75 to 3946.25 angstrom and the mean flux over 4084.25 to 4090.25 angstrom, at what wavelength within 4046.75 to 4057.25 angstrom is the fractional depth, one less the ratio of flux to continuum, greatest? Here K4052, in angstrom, 4050.5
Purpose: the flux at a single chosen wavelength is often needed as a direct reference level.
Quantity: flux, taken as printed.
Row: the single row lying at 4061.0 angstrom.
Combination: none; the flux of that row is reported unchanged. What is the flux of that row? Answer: 3.904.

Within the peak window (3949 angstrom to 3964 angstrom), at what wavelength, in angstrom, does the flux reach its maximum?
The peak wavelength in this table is 3957.5 angstrom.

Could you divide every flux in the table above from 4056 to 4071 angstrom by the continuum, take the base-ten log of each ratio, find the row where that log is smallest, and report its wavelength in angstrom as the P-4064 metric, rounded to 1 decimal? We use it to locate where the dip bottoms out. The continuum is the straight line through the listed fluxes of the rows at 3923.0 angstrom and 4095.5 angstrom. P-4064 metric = 4067.0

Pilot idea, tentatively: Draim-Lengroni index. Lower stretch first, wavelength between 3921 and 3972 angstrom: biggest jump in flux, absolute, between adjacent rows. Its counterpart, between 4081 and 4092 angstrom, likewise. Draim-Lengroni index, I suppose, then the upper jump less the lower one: -1.16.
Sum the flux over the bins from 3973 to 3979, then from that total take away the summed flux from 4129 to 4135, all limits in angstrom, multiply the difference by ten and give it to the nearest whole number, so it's 61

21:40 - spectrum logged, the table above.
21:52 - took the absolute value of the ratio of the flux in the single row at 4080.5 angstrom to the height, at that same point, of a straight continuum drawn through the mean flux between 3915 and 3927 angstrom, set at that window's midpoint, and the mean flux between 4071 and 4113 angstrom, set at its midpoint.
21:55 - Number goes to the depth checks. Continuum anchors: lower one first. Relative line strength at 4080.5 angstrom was 1.03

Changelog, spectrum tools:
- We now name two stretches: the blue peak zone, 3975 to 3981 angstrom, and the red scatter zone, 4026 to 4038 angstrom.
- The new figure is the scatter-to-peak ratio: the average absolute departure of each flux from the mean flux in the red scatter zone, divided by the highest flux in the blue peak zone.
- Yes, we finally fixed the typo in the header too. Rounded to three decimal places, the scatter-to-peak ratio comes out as 0.028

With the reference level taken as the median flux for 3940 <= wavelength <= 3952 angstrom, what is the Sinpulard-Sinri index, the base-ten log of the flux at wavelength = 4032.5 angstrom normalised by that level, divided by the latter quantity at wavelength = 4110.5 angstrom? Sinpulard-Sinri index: 1.0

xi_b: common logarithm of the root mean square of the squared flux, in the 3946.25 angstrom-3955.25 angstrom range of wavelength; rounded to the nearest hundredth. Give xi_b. 1.34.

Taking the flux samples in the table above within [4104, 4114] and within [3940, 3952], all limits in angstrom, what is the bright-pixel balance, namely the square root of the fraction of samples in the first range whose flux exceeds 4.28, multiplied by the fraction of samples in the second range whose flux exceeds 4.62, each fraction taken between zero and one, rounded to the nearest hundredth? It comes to 0.13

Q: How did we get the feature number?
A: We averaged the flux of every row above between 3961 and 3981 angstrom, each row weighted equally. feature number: 5.3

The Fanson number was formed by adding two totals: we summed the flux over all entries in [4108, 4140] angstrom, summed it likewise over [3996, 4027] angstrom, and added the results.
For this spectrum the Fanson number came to 185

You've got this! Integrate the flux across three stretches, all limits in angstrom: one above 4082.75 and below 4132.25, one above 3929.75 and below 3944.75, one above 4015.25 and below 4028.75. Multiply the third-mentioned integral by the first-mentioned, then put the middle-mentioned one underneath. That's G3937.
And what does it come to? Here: 249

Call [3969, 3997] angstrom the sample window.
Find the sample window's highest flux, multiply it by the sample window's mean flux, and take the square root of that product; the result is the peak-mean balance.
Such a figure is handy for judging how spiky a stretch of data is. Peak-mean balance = 6.0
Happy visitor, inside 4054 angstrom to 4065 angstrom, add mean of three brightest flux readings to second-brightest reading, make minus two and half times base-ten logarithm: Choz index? -2.34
